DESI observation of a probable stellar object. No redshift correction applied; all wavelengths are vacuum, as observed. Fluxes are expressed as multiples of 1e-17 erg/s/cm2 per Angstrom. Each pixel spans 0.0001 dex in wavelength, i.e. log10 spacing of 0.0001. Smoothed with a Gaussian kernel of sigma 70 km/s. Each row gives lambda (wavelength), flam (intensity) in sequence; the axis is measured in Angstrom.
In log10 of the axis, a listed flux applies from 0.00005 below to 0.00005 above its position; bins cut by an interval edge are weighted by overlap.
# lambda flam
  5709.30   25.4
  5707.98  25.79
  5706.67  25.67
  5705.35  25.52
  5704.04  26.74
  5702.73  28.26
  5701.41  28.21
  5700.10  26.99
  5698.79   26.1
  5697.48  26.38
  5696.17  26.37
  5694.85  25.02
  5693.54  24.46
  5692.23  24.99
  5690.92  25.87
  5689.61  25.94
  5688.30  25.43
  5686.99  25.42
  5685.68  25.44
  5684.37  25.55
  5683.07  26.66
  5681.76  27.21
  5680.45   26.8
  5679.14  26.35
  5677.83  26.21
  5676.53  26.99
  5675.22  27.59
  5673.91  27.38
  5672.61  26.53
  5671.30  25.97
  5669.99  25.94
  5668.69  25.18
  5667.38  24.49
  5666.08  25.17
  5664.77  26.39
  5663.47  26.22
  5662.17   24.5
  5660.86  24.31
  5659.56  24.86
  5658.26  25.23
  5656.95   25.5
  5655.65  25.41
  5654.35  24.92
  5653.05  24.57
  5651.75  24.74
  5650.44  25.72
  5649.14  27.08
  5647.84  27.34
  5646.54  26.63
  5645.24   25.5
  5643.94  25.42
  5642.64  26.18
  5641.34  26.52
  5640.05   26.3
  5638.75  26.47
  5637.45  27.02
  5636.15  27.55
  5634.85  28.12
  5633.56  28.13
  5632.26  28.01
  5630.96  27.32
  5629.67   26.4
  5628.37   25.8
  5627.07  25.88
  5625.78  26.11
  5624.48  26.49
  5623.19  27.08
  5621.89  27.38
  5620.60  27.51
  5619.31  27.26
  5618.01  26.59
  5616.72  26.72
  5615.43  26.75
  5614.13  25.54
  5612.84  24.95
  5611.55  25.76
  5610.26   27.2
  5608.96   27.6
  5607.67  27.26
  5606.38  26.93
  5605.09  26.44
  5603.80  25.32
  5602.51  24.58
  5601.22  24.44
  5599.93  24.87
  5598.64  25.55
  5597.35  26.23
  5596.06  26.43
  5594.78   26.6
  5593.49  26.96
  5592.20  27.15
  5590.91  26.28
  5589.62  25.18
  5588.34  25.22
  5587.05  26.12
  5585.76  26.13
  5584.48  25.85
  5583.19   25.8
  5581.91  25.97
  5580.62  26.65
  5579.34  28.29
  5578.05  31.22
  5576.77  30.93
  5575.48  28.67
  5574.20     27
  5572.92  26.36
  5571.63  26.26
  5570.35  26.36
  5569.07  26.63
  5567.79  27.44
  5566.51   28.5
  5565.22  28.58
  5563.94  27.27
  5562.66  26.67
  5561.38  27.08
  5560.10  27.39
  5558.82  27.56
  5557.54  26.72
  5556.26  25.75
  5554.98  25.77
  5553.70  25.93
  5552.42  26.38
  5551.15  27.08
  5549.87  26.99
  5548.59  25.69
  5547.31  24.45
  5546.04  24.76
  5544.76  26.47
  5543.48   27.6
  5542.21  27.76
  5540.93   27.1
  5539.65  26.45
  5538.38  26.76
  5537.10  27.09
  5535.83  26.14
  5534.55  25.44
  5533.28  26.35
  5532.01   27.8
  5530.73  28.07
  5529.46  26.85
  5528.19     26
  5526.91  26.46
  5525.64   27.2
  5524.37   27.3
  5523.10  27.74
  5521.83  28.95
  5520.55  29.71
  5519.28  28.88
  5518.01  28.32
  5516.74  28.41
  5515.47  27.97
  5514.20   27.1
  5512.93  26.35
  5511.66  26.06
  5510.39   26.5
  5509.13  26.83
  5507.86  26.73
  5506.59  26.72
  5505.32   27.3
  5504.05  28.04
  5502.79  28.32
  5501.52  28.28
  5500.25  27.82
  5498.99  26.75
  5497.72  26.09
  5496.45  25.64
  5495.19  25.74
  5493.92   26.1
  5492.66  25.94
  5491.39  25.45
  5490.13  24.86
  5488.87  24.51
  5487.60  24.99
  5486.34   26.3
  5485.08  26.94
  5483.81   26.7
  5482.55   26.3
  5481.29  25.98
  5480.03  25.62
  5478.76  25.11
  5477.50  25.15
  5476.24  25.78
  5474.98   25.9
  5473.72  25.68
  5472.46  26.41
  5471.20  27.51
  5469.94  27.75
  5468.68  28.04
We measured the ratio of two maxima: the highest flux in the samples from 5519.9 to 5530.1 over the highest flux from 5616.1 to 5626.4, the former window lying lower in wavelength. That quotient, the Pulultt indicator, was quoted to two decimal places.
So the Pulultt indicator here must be 1.08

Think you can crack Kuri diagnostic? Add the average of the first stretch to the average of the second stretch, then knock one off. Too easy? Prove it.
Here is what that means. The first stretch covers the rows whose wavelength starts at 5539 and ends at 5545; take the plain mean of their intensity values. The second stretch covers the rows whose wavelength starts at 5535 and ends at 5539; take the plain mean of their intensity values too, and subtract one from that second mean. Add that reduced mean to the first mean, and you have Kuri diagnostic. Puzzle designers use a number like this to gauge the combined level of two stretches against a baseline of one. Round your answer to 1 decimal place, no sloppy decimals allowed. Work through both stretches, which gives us 52.7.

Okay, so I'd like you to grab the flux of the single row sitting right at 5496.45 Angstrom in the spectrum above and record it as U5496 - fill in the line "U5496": 25.64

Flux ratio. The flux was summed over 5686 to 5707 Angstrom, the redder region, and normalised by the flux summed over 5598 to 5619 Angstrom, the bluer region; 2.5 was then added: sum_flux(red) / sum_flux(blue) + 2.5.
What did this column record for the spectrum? 3.50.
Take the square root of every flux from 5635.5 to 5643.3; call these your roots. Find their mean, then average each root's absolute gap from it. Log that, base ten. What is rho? -1.41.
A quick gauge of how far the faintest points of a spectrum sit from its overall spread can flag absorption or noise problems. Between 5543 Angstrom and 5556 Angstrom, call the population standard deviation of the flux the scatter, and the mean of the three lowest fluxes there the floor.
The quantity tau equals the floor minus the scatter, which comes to 24.0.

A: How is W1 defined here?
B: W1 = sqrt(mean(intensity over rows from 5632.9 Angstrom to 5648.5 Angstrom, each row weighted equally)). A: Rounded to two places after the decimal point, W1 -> 5.17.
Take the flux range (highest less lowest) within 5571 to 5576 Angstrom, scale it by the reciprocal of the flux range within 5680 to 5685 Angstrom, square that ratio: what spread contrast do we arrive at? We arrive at 2.1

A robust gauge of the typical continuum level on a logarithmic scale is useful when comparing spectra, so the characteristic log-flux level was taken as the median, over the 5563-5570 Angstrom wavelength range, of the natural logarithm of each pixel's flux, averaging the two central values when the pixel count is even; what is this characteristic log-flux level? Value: 3.31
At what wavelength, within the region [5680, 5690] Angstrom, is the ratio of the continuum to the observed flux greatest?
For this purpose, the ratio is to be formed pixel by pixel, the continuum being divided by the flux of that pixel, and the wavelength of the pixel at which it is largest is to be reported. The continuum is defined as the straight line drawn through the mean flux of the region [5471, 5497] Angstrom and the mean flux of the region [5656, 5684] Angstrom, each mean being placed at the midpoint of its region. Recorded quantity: 5686.99 Angstrom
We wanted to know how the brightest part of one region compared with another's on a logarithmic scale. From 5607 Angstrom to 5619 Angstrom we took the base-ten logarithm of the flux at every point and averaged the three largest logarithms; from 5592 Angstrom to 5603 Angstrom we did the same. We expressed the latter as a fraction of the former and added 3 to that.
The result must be 3.99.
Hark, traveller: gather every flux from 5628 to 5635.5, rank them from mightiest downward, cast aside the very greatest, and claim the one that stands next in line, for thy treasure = 28.12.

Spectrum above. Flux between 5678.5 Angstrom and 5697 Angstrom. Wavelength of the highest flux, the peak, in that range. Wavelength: 5681.76 Angstrom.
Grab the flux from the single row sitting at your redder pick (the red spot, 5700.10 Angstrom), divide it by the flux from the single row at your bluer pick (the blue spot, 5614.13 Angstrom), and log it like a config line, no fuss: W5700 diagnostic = 1.06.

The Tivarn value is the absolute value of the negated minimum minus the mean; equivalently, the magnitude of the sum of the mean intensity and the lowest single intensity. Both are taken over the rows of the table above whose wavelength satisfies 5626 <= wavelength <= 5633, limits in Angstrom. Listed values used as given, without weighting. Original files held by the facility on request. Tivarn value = 52.5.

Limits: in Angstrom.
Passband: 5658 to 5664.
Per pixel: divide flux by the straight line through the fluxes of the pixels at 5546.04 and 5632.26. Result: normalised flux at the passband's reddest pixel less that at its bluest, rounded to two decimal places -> 0.03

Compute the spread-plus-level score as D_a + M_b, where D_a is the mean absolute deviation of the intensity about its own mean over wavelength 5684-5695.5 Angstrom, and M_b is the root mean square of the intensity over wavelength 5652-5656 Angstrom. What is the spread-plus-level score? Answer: 25.3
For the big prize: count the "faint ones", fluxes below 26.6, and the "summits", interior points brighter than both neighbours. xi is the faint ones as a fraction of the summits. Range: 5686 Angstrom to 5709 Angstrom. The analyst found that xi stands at 4.3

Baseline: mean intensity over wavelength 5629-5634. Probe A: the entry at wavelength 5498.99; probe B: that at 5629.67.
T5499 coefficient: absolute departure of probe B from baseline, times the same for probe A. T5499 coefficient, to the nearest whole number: 1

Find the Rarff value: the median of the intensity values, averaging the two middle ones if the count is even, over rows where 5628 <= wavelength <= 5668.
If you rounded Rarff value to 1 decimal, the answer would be 26.2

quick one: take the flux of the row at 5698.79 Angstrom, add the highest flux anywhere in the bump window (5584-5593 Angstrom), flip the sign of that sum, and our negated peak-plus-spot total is -53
